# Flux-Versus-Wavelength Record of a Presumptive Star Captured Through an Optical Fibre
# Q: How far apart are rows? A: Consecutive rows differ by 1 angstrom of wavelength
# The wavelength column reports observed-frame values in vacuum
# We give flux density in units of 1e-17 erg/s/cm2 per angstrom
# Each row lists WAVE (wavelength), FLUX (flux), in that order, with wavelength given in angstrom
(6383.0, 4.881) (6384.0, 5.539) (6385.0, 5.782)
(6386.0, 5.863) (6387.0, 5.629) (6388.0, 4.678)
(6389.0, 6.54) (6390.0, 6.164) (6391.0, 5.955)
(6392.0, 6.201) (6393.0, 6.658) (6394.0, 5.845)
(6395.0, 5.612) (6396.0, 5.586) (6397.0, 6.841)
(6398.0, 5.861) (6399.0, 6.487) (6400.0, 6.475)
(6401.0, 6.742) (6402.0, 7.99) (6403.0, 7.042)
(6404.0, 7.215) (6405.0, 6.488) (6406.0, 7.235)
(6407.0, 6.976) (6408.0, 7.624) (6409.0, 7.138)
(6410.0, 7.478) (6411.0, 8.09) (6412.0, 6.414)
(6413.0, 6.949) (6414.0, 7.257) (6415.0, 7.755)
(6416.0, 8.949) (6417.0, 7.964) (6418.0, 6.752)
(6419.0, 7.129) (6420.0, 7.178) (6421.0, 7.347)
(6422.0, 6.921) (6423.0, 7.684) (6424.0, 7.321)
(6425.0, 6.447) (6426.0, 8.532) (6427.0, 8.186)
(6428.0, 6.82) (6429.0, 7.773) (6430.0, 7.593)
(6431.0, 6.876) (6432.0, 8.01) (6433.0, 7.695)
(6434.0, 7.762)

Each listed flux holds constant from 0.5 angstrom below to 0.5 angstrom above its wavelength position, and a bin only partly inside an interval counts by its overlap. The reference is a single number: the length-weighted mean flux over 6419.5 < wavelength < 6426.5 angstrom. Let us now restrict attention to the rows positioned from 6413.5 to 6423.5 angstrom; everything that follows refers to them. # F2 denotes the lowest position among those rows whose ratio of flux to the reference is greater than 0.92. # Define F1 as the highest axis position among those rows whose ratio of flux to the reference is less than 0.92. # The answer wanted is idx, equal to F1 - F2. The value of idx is 4 angstrom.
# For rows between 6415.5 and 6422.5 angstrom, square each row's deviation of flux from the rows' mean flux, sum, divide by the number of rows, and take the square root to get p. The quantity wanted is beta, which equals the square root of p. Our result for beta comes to 0.84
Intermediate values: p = 0.70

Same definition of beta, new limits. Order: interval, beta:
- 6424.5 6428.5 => 0.94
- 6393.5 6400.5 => 0.68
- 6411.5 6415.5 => 0.70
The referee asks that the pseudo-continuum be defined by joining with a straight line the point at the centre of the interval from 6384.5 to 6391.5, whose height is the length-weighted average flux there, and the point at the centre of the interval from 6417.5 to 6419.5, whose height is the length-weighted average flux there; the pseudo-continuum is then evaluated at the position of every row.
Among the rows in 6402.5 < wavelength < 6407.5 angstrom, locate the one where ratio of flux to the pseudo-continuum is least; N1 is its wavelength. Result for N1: 6405.0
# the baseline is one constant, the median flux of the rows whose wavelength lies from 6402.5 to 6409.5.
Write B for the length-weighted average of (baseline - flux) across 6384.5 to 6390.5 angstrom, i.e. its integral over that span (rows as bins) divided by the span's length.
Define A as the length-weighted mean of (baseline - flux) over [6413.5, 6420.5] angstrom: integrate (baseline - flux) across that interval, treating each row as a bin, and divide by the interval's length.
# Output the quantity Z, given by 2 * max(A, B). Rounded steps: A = -0.43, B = 1.4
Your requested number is 2.7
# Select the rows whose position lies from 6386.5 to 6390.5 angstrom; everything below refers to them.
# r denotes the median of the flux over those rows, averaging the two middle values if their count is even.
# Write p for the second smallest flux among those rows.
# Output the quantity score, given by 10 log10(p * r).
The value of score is 15.2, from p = 5.629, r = 5.9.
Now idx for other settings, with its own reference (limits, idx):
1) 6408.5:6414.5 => 3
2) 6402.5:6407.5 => 2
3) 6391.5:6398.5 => 1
